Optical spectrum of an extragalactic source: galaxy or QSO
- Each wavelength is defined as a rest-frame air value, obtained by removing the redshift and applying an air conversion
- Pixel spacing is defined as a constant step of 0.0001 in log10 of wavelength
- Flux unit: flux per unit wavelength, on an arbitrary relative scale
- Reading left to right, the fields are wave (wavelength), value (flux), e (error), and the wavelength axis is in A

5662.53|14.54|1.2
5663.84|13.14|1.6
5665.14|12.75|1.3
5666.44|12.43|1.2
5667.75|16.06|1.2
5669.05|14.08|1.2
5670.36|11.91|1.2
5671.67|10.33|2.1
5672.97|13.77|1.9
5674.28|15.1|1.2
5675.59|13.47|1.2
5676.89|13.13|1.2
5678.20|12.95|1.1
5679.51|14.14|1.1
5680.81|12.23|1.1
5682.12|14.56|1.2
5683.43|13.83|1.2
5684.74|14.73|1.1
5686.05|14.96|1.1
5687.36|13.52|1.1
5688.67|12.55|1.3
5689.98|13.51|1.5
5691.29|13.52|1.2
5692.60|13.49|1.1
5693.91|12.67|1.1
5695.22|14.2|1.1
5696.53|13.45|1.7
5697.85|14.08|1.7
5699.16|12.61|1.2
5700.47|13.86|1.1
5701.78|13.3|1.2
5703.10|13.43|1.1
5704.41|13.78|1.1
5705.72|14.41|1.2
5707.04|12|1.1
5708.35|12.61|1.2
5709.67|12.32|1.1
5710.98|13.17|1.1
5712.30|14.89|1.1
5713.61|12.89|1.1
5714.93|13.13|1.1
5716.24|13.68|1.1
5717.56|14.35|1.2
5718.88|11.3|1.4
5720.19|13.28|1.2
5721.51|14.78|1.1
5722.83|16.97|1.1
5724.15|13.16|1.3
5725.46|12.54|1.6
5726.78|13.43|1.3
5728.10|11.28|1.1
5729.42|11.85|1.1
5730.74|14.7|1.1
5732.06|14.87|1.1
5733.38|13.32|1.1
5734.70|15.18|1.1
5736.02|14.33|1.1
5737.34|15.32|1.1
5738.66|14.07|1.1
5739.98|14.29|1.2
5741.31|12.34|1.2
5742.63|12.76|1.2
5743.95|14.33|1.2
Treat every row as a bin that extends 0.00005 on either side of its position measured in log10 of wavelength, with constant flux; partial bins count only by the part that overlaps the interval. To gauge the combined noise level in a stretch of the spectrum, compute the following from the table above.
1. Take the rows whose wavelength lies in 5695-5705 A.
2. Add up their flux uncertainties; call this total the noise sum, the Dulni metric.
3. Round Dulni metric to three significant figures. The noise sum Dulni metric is 10.2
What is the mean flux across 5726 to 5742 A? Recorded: 13.7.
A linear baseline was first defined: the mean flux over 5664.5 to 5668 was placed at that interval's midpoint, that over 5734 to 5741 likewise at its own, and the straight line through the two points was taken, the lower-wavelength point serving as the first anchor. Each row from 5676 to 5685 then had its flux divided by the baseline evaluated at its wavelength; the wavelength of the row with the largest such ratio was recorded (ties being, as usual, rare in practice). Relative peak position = 5684.74 A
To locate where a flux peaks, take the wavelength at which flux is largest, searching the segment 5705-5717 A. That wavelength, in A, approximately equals 5712.30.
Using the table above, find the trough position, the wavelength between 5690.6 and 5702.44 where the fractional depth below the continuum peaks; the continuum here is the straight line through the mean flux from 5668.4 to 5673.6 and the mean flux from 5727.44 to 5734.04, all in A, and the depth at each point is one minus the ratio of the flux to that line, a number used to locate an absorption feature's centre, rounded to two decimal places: 5699.16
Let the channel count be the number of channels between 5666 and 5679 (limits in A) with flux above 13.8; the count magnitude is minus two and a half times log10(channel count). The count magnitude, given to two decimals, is -1.19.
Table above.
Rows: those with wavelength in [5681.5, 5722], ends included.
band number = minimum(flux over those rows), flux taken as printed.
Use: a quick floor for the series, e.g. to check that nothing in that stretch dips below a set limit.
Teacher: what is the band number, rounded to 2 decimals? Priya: 11.30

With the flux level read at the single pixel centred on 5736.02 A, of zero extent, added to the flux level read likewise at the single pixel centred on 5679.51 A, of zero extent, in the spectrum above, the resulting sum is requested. 28.5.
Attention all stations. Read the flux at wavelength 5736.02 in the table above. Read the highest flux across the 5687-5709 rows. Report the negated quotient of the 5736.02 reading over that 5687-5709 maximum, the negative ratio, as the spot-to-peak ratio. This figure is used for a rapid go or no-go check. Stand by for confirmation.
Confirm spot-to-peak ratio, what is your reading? -0.99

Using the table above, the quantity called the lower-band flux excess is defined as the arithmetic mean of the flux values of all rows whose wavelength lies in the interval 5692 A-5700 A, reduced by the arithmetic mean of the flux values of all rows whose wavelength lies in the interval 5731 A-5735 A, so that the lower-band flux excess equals -1.0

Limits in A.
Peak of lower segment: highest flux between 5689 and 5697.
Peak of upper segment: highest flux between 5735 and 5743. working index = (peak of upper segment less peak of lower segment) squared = 1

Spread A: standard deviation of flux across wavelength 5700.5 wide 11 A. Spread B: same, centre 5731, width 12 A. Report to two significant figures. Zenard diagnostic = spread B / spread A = 2.5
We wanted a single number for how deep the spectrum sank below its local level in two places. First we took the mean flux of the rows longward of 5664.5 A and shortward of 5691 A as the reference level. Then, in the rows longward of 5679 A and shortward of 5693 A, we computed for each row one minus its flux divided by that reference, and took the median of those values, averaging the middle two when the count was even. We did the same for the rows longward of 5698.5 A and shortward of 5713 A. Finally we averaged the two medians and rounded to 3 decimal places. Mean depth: 0.007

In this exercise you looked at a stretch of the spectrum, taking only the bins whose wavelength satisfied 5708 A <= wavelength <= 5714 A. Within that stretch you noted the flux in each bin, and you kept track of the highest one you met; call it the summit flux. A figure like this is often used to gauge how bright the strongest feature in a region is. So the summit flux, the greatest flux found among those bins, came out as 14.89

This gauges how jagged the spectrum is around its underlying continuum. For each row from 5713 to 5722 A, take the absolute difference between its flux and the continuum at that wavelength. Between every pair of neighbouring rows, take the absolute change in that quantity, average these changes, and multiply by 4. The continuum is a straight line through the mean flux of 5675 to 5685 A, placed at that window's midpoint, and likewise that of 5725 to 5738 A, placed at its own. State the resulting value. 3.9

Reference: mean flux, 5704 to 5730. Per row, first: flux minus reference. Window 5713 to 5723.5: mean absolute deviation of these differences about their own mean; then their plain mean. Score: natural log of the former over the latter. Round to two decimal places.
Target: 0.84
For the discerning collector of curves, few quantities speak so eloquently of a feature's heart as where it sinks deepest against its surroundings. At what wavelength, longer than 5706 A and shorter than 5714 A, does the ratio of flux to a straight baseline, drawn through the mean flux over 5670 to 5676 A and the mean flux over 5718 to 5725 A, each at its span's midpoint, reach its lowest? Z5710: 5707.04 A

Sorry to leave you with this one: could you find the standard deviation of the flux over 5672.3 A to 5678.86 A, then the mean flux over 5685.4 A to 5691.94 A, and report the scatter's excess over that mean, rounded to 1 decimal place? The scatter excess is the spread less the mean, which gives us -12.8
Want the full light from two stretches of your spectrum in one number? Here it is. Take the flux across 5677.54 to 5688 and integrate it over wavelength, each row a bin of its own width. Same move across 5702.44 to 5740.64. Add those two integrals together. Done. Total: 666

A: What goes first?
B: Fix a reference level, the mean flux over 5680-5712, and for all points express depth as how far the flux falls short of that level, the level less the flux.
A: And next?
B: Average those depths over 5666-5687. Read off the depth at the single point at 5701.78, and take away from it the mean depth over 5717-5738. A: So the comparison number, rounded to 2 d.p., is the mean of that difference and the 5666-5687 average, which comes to 0.17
